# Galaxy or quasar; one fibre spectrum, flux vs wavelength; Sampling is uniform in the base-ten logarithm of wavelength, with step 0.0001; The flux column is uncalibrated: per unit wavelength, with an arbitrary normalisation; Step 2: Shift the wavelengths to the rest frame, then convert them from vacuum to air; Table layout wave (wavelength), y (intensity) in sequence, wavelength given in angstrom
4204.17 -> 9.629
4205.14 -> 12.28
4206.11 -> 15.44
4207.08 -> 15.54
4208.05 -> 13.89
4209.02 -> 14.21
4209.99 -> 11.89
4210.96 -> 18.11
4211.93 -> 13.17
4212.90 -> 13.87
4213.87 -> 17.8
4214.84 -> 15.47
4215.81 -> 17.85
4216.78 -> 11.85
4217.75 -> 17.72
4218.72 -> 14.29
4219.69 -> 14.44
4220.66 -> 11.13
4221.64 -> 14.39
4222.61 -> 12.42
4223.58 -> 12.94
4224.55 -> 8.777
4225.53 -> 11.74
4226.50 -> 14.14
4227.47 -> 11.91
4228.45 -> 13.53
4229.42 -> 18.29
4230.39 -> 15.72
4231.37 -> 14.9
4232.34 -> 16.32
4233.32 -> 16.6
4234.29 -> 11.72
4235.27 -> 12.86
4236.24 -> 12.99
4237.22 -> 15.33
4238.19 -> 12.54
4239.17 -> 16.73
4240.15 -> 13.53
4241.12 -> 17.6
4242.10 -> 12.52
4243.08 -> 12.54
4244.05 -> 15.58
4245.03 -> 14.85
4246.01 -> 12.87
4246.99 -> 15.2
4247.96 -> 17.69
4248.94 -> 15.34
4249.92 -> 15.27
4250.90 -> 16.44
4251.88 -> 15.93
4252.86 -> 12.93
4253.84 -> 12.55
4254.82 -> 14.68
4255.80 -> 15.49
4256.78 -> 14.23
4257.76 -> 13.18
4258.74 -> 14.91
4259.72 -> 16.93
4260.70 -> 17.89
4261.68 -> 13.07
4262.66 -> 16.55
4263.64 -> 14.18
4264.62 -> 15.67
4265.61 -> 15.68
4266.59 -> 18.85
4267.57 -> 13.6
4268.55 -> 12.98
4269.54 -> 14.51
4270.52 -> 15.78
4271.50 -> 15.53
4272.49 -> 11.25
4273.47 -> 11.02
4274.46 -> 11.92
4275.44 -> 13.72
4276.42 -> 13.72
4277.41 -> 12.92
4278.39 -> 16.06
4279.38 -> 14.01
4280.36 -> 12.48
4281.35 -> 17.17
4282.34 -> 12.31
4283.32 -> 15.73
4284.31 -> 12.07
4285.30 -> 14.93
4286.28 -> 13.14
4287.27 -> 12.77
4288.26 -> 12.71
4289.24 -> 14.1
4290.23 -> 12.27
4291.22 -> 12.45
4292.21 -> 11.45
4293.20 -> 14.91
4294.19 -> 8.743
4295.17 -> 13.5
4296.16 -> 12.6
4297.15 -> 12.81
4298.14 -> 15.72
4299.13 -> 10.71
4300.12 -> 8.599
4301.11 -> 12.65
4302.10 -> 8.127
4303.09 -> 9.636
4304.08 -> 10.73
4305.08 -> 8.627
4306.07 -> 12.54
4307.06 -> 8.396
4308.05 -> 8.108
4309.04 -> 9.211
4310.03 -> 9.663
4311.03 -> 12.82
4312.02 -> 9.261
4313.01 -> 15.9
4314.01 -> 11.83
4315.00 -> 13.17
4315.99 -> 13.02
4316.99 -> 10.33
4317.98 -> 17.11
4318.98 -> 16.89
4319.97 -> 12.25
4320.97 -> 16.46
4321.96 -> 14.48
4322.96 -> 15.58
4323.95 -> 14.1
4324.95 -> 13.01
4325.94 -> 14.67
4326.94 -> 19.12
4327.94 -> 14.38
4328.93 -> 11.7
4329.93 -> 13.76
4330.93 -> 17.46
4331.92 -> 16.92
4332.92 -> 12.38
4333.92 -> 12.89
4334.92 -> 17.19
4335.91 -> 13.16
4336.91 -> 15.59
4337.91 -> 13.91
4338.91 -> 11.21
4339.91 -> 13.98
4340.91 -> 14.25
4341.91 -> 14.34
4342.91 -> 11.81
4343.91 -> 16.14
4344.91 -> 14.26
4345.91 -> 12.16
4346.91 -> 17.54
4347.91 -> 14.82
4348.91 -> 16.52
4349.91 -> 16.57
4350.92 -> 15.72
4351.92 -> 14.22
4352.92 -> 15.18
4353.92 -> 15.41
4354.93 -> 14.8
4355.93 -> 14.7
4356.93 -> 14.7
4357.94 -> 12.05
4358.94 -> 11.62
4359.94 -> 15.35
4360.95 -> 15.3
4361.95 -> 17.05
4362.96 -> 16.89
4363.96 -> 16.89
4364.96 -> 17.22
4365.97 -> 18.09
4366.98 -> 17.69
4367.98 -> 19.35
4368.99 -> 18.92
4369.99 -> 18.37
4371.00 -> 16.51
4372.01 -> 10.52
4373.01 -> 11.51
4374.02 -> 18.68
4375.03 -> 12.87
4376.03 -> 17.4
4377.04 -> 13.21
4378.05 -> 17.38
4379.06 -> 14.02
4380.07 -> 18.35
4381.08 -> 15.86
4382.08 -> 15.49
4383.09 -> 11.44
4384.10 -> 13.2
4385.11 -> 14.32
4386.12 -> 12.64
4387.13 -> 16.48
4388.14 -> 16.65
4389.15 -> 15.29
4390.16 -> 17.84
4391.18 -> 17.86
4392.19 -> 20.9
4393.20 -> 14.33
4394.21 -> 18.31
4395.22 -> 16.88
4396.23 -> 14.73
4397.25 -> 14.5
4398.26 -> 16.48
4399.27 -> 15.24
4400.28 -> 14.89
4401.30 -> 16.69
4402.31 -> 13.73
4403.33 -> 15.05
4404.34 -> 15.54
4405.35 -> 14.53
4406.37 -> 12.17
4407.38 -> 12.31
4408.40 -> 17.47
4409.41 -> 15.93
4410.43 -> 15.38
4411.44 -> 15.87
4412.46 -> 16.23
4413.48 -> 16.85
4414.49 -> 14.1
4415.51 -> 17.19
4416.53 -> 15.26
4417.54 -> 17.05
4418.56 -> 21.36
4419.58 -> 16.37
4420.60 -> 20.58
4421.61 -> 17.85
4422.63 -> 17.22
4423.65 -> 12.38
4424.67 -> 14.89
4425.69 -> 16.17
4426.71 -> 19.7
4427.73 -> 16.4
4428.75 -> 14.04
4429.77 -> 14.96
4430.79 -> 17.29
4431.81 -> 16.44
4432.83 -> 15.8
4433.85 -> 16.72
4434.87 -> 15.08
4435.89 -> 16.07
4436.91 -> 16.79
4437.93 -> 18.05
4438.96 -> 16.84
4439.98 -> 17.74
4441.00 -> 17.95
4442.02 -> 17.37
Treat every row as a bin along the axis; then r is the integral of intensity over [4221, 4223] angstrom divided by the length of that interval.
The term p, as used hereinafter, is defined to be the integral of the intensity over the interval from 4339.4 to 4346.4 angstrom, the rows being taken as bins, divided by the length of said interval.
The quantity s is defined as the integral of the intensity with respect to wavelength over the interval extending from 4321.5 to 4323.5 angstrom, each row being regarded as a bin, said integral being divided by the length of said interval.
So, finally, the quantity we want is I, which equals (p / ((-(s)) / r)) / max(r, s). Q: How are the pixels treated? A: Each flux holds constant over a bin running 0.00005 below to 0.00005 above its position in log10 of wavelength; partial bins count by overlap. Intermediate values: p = 13.8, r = 13.2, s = 15.0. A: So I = -0.8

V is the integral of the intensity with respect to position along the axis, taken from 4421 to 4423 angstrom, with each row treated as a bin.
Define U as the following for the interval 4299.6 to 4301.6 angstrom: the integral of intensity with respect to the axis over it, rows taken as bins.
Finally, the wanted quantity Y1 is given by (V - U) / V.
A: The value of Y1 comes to 0.40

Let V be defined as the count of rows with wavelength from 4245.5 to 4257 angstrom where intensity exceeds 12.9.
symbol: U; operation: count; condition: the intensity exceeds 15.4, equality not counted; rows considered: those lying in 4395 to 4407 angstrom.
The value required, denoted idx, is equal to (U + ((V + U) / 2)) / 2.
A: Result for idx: 5.5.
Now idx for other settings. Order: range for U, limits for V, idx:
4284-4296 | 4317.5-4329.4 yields 2.5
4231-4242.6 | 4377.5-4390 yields 5.5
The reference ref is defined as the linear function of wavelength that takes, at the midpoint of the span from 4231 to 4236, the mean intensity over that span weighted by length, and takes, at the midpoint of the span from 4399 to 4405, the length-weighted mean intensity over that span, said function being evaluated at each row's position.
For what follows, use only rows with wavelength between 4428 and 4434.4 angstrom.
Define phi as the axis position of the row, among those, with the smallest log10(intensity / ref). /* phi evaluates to 4428.75 angstrom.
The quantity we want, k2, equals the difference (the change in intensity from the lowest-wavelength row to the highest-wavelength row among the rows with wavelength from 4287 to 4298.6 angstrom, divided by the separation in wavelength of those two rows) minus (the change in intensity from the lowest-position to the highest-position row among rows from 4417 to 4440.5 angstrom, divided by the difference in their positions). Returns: 0.2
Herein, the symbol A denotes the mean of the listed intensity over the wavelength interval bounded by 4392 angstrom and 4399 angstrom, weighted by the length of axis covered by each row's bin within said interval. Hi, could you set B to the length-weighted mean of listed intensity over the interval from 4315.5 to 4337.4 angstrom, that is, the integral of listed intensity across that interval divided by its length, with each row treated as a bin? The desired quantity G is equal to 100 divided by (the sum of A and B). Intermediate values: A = 16.4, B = 14.7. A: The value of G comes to 3.22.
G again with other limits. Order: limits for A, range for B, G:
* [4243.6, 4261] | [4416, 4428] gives 3.11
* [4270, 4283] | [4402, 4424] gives 3.37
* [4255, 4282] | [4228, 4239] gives 3.42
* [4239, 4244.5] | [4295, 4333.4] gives 3.65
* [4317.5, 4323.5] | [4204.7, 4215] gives 3.32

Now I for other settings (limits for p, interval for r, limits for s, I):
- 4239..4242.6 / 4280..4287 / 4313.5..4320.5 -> -1.1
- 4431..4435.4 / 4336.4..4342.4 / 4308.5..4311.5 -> -1.5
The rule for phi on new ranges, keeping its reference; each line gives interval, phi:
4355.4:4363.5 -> 4358.94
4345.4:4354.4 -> 4345.91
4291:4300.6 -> 4300.12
